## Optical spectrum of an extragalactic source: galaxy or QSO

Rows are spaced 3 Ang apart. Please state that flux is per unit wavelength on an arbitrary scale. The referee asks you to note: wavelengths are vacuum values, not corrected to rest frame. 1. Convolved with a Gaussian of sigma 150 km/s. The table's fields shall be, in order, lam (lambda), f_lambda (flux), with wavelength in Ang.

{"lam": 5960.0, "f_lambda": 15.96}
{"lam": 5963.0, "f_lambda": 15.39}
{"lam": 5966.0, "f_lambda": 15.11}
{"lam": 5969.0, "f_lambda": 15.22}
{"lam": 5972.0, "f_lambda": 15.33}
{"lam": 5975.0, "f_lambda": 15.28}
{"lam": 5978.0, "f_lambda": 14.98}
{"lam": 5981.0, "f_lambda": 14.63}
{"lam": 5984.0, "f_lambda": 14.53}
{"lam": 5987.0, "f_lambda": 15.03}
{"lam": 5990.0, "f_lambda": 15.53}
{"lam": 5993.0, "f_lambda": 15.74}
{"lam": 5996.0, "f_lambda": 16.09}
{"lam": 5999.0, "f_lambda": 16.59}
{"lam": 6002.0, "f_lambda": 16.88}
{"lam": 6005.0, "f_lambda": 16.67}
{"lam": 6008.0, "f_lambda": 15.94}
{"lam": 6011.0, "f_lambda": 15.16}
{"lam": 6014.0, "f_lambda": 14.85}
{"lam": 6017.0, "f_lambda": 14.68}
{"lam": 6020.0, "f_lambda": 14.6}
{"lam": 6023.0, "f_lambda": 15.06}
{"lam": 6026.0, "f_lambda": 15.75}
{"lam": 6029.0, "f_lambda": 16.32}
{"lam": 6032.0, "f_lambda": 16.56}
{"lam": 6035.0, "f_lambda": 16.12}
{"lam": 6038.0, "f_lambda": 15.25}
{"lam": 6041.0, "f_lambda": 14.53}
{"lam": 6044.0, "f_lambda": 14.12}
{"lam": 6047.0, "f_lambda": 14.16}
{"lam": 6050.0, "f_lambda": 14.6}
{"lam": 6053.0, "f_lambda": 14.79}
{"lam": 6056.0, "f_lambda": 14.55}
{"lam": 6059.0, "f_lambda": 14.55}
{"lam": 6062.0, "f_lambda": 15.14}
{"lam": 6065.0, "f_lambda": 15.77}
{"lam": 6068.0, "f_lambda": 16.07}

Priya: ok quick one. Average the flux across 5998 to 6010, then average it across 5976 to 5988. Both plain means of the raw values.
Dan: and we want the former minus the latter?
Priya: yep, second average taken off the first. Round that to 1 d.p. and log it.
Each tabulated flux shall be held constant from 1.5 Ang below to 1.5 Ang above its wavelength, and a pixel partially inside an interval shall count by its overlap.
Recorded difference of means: 1.7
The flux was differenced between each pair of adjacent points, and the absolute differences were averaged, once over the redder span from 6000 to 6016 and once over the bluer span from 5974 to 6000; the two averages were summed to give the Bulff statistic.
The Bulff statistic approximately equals 0.86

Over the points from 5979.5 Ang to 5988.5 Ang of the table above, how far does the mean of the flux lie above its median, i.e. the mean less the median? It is 0.10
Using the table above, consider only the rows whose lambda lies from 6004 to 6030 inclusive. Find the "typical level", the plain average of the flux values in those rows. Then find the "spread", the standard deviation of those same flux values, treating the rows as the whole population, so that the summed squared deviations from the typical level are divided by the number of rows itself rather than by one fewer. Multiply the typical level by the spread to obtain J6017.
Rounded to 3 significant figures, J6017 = 10.9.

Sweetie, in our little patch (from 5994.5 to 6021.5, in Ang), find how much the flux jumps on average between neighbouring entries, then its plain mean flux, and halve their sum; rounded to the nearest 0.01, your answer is 8.05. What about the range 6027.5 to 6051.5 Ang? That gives 7.83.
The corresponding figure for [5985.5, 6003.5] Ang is 8.17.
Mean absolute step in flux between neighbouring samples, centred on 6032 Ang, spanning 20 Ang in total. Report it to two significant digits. 0.59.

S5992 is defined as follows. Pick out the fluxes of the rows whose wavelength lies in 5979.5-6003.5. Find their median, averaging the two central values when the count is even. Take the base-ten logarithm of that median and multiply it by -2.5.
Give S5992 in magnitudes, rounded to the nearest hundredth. -2.99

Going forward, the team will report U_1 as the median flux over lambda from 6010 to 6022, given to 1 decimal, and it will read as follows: 14.8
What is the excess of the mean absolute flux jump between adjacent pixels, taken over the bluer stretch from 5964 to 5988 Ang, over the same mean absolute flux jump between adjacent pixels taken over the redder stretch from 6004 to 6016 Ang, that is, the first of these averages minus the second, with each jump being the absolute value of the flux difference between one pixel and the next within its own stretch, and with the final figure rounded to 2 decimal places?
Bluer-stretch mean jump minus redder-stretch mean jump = -0.39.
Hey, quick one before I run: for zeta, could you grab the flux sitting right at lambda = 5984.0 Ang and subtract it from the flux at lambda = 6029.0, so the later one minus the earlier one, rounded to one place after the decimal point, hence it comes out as 1.8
